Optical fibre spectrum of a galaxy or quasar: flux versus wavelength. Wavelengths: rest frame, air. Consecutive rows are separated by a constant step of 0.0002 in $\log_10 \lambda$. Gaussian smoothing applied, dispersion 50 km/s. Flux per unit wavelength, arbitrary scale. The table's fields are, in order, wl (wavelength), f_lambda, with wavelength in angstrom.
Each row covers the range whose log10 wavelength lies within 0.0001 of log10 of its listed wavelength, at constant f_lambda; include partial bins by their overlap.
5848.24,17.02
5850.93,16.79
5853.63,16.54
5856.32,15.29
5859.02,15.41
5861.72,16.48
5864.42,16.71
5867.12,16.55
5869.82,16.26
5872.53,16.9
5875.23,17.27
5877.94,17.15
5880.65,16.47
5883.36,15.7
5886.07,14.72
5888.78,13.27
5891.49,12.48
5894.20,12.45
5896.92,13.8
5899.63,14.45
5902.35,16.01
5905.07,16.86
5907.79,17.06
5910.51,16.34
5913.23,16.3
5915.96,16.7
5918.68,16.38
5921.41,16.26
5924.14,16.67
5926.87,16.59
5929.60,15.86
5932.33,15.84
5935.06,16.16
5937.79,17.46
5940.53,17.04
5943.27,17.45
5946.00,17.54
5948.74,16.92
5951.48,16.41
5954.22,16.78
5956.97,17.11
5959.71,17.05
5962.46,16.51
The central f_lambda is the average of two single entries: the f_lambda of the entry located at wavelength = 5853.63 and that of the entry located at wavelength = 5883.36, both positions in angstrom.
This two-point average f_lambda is 16.1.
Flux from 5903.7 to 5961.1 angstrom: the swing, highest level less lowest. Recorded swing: 1.70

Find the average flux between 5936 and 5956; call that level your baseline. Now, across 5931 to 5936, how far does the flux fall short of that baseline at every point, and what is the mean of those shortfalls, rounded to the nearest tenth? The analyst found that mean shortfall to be 1.1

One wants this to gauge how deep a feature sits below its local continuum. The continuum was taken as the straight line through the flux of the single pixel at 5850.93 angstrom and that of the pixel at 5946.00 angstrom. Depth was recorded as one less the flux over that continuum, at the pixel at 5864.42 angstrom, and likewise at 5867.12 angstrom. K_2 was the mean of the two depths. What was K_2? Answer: 0.02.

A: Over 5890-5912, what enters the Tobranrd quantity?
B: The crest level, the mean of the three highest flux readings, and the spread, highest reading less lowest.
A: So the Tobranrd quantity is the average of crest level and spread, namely 10.7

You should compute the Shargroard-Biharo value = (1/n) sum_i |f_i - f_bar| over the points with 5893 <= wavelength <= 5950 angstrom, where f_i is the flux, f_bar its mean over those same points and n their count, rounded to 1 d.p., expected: 0.8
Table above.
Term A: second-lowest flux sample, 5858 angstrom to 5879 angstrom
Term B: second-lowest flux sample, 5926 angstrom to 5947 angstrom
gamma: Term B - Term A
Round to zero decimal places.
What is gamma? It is 0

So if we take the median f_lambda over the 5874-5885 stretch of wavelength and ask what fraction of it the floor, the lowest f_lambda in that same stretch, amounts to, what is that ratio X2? 0.934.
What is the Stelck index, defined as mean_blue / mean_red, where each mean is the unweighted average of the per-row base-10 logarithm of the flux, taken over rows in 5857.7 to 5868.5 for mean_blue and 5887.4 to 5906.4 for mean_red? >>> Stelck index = 1.05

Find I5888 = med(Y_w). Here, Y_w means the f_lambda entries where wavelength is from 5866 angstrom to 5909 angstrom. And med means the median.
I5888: 16.1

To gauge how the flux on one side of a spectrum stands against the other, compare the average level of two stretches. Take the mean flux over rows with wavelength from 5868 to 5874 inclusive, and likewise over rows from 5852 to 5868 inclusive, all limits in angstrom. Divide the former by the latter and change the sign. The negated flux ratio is -1.03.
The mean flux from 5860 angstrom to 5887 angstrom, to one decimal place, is 16.4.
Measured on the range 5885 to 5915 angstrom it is 14.9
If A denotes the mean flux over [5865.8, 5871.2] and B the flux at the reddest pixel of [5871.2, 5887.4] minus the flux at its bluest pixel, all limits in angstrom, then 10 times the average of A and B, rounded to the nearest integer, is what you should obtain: 71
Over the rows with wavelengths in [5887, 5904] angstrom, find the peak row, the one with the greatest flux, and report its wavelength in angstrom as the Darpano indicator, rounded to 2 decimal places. 5902.35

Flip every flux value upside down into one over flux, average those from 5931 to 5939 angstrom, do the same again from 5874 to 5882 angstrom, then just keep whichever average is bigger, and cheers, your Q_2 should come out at 0.061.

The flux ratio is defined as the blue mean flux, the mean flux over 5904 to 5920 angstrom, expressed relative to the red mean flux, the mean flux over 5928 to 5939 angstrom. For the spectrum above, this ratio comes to 1.02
